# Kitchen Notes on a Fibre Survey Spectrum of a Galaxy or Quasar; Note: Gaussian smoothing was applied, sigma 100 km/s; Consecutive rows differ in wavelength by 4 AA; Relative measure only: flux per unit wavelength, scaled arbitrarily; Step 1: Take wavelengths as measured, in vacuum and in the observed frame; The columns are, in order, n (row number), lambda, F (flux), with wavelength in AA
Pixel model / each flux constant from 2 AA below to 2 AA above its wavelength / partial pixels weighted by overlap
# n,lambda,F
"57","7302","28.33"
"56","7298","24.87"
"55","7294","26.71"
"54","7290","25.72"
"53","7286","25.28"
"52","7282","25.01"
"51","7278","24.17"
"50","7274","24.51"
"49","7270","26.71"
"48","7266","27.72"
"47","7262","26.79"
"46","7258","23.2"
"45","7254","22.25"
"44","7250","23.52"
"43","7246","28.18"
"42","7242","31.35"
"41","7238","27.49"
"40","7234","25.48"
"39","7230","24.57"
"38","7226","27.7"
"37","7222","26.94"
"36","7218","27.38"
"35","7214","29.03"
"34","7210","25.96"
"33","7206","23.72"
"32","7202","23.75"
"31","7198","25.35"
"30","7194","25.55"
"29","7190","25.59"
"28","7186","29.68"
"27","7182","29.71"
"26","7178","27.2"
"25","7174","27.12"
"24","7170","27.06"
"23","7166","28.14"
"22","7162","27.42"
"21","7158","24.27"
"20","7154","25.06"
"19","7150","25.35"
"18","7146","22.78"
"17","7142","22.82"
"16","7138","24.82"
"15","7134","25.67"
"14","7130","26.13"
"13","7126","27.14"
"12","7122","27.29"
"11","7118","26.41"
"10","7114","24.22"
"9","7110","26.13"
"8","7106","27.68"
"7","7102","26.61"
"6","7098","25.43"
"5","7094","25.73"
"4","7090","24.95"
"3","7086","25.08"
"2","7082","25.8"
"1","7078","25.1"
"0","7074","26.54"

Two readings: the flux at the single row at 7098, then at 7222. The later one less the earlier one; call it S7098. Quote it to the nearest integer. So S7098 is 2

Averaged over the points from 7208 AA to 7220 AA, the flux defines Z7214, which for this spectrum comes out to 27.5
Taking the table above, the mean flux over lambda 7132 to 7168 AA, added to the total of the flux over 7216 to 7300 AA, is 571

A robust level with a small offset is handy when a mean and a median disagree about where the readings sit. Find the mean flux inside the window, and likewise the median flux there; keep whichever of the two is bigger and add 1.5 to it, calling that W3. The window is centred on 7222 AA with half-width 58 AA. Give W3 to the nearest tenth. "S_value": 28.3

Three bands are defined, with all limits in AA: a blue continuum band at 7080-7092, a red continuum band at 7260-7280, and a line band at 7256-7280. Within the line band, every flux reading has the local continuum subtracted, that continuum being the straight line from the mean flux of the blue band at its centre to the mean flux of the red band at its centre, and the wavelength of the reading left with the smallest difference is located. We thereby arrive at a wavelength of 7258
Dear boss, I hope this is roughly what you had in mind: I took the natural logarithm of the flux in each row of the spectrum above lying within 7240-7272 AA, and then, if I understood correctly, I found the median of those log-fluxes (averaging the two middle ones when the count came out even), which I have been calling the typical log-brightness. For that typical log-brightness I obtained 3.29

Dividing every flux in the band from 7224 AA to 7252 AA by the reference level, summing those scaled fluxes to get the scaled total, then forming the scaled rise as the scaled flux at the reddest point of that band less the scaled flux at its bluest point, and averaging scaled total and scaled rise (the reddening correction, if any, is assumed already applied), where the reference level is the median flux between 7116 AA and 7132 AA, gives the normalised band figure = 3.438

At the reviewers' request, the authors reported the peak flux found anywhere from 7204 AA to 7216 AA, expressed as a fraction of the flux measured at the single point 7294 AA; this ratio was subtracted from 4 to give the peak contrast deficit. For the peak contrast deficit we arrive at 2.91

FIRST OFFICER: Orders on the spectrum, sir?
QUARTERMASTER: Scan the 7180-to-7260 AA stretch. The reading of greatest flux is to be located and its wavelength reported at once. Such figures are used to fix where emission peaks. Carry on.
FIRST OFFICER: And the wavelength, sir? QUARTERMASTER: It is 7242 AA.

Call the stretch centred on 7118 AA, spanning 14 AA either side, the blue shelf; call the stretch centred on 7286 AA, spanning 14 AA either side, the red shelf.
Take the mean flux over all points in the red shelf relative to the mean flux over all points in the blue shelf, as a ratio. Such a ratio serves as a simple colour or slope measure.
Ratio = 0.95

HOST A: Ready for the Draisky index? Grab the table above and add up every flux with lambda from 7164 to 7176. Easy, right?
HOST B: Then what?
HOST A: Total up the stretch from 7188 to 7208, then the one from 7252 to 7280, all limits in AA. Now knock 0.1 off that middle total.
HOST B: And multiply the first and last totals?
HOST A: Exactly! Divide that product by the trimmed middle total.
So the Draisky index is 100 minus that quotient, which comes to -17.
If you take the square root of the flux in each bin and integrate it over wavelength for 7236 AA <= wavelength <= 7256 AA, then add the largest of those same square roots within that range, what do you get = 108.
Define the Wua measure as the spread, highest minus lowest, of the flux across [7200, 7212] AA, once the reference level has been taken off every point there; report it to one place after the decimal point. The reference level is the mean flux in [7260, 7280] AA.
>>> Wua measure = 2.2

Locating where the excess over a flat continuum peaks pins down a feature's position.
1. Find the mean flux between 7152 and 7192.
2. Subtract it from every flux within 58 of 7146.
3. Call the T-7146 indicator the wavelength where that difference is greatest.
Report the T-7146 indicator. 7182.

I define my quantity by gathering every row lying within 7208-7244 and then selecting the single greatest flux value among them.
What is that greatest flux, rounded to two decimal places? 31.35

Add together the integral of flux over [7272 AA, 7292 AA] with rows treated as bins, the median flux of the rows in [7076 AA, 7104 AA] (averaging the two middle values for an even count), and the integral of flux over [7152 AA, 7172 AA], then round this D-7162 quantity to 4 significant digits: 1052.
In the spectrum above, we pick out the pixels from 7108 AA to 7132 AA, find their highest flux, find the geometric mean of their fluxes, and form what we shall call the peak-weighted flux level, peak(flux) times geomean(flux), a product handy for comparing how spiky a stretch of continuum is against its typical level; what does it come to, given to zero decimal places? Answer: 715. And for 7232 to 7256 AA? 822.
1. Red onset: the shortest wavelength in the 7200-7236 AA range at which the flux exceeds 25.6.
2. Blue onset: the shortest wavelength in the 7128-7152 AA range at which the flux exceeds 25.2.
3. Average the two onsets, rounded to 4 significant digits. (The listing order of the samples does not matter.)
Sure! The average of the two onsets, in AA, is 7170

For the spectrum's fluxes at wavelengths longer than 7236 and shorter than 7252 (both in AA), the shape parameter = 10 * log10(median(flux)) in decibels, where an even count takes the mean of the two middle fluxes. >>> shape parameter 14.4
